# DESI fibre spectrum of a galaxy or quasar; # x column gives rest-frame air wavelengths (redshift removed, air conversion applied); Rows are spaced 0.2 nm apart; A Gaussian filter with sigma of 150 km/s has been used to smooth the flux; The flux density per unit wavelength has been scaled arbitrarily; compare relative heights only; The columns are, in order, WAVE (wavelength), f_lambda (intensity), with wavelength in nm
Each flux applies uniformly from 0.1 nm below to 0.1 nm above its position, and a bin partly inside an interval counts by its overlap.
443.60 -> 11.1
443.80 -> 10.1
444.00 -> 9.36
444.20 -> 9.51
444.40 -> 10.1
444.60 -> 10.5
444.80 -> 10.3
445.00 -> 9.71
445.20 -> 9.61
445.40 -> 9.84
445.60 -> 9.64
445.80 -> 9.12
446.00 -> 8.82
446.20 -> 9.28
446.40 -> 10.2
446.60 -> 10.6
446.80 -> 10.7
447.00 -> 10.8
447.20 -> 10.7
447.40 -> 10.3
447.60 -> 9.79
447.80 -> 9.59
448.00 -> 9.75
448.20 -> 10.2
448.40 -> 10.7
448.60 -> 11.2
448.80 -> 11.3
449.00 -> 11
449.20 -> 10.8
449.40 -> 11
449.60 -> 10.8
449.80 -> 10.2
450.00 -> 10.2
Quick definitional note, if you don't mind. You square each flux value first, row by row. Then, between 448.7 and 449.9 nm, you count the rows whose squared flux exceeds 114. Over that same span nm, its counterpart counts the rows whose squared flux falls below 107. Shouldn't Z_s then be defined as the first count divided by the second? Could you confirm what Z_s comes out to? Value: 5.0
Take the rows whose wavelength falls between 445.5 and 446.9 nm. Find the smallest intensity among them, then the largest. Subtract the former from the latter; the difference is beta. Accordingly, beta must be 1.88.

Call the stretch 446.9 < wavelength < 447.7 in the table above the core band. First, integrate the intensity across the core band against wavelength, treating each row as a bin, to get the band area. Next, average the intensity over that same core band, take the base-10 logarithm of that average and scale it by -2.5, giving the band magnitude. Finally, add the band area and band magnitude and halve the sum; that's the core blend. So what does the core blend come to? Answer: 2.9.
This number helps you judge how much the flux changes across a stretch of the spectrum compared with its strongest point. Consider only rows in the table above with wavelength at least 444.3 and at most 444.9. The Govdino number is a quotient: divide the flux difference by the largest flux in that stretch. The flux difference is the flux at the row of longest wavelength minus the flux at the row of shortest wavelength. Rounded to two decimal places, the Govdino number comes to 0.02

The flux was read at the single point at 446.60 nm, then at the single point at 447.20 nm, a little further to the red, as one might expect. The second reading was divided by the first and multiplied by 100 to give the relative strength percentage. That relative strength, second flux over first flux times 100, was 101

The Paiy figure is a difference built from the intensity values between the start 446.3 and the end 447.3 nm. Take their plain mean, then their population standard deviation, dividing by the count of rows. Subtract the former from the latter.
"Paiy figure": -10.4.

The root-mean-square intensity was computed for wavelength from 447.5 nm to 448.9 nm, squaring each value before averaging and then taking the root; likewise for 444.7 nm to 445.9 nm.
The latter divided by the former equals 0.935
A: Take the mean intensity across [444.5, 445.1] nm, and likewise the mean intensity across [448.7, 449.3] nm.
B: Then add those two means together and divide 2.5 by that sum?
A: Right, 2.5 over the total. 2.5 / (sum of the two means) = 0.118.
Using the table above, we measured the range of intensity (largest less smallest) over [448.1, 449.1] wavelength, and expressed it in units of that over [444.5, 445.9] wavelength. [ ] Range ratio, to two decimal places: 0.80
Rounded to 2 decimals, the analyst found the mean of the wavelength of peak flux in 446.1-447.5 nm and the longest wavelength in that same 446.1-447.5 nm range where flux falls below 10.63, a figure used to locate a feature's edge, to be 447.20 nm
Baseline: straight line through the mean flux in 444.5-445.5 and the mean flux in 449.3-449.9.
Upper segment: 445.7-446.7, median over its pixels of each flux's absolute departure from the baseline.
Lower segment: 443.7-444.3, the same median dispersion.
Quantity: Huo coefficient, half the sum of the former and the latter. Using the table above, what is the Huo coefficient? 0.63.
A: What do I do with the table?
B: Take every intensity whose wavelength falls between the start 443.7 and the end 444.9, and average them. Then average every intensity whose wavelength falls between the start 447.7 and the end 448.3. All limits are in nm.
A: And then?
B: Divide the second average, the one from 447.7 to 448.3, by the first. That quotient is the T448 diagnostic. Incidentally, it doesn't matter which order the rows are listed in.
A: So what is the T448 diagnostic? 0.99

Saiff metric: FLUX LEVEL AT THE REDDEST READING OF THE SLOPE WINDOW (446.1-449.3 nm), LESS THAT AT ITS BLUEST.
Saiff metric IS 1.5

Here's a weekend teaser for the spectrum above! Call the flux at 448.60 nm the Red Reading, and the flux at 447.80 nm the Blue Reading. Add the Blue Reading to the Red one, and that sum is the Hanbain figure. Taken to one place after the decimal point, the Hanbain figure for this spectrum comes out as 20.8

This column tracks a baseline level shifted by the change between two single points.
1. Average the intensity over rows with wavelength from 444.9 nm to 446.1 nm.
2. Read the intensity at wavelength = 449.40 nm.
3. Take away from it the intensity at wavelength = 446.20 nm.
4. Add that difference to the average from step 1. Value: 11.2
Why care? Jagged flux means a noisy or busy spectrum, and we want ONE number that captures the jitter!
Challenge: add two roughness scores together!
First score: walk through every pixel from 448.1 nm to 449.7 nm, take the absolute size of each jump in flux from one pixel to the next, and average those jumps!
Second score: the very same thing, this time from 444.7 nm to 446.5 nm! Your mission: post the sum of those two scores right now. 0.701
